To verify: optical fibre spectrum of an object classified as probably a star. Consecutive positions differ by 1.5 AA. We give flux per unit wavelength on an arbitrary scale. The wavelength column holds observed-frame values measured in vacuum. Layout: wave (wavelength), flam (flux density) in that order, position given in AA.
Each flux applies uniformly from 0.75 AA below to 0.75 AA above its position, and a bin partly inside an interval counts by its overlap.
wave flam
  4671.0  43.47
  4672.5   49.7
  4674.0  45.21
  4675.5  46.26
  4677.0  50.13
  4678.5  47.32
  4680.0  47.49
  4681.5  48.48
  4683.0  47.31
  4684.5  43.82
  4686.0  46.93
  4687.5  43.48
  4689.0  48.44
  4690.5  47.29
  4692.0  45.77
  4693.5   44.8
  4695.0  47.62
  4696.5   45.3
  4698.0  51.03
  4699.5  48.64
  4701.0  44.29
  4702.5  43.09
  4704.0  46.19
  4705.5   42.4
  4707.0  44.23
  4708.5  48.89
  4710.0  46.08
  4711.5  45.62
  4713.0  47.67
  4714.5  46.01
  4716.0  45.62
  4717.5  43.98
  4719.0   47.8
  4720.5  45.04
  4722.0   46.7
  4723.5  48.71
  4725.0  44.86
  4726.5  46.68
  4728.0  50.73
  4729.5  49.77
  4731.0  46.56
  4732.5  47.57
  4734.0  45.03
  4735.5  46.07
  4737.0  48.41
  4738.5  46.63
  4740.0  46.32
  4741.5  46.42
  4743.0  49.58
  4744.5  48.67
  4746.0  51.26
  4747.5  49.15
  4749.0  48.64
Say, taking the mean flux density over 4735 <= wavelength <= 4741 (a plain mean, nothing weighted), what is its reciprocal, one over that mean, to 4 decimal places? 0.0213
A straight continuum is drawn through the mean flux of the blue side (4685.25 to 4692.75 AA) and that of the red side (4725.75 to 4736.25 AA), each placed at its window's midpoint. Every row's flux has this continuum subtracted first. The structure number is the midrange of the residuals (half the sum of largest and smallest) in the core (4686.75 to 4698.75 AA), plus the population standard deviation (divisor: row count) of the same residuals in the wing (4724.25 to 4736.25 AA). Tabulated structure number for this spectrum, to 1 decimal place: 2.8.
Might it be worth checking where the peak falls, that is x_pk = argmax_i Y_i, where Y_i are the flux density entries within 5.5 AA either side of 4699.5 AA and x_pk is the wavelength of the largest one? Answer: 4698.0 AA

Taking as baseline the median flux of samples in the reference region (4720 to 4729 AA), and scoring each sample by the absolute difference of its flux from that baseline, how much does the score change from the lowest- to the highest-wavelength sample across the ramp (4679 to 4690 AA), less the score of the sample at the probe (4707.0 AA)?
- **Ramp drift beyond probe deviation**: -1.51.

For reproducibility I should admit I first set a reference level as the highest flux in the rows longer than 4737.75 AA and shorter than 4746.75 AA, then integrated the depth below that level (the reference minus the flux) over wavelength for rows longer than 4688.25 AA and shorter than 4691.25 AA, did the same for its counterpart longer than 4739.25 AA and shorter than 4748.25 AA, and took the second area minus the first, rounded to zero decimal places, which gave 14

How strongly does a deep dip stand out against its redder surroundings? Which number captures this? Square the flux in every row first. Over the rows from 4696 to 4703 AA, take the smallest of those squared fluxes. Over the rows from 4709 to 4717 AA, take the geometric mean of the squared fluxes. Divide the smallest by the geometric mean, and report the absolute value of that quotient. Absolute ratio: 0.870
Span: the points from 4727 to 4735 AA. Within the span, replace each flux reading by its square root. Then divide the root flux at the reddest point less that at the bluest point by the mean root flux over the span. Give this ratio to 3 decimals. -0.060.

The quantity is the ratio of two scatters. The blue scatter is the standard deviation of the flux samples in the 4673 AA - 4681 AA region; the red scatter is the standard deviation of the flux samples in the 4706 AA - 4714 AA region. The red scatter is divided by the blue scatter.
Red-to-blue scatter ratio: 0.99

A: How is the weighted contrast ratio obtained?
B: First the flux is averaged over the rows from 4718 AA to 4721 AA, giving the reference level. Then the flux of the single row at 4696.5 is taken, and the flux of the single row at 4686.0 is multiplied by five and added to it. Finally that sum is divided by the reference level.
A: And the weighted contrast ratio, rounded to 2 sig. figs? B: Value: 6.0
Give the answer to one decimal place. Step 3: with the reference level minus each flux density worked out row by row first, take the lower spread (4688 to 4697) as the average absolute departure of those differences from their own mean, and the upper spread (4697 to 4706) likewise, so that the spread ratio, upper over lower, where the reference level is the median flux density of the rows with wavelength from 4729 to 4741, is 2.1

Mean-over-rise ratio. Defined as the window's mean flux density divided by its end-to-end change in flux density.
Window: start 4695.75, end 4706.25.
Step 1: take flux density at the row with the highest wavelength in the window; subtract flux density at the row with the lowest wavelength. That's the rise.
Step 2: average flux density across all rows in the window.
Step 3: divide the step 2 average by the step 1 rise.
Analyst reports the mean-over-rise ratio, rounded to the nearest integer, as -16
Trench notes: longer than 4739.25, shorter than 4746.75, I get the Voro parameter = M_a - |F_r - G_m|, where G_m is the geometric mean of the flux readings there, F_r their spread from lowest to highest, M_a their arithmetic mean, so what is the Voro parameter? 5.0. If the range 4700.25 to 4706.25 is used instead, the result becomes 3.8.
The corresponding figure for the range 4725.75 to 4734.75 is 5.7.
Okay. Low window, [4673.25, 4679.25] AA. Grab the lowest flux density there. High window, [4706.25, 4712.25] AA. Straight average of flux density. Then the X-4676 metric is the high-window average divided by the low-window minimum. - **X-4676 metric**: 1.02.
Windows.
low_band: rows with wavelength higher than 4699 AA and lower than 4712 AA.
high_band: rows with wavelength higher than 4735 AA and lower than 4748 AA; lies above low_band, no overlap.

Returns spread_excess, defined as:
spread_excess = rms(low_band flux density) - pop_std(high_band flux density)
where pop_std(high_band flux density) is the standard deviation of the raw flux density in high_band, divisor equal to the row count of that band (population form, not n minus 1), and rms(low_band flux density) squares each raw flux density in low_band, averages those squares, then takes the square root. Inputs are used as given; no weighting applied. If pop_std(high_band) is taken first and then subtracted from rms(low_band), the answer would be 43.8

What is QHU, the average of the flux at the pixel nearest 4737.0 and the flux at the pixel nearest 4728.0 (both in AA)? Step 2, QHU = 49.6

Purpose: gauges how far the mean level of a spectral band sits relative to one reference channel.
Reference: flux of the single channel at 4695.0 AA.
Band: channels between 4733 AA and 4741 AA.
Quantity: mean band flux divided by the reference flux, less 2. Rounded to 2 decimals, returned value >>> -1.02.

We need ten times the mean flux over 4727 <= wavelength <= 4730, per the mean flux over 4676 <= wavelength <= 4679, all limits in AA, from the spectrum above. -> 10.3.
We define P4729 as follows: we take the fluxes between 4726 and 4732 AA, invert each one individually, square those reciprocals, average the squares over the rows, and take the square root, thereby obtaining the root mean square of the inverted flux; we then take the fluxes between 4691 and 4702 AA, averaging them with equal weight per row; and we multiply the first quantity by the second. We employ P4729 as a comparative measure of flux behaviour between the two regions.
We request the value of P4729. 0.97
